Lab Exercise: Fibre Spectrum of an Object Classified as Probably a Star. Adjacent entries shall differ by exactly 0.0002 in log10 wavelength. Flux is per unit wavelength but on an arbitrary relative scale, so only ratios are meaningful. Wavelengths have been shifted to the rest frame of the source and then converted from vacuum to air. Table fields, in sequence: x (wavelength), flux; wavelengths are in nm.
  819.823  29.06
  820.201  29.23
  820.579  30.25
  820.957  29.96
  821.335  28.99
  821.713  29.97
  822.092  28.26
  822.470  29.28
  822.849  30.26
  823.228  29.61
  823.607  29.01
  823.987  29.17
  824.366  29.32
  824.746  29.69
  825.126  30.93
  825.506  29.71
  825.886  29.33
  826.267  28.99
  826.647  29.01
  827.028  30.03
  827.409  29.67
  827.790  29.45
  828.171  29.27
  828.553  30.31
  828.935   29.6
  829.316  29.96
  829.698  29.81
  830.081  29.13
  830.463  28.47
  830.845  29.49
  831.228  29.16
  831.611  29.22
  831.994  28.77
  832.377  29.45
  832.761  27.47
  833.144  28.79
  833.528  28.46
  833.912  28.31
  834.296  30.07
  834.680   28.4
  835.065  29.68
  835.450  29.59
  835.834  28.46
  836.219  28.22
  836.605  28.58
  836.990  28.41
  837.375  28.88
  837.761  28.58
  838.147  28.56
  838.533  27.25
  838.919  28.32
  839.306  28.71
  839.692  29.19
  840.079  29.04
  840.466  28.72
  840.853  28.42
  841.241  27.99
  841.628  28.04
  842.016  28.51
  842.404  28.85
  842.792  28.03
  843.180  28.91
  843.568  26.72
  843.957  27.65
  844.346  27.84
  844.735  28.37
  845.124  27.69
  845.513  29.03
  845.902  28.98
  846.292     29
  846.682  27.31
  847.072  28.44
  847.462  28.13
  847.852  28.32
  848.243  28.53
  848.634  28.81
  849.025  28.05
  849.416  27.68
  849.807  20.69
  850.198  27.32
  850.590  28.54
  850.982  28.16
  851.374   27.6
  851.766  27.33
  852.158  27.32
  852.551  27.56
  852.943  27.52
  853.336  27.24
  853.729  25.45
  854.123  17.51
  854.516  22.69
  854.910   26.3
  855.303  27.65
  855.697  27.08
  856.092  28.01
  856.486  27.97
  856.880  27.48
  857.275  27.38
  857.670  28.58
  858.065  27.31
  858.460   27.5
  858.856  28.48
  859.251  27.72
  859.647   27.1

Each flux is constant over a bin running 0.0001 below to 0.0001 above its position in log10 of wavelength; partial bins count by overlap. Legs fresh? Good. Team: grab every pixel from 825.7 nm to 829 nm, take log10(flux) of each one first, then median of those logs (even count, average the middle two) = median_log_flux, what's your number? 1.469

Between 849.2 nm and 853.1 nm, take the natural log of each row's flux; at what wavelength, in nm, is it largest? 850.590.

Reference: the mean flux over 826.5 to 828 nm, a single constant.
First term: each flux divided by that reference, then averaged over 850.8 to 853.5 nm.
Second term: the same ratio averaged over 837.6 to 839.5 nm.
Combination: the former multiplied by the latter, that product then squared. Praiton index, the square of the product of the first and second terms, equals 0.80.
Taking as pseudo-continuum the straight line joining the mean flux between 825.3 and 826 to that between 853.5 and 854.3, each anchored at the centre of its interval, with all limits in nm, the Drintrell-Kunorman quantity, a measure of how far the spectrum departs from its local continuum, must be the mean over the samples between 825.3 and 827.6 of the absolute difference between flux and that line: 0.4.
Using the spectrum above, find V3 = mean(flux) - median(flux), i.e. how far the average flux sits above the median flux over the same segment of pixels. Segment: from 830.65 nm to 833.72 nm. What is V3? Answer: -0.12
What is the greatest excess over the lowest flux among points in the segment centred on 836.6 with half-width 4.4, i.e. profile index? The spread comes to 2.8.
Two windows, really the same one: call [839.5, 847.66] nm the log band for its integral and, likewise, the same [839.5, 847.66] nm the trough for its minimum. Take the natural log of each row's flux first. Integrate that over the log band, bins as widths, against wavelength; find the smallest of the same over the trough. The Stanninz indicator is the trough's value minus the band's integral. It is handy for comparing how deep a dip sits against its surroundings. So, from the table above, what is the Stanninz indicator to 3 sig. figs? -24.0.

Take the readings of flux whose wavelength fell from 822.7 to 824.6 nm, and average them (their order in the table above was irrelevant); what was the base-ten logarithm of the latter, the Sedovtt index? 1.47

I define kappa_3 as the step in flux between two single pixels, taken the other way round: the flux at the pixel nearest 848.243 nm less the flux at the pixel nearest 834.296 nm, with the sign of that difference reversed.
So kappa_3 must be 1.5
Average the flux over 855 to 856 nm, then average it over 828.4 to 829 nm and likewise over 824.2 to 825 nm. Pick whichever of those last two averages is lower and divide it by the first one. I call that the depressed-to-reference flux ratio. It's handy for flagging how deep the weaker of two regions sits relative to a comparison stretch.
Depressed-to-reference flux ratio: 1.08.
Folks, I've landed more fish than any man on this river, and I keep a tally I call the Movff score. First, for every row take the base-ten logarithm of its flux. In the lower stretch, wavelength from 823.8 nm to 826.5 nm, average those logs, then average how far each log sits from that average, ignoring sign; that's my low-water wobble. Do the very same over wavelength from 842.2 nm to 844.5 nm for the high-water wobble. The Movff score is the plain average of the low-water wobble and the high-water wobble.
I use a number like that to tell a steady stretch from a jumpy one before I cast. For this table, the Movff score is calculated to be 0.0079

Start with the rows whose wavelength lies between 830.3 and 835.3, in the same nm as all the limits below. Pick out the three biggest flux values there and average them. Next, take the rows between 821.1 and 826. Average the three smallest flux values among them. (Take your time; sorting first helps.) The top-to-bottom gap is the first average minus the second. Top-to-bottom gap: 0.99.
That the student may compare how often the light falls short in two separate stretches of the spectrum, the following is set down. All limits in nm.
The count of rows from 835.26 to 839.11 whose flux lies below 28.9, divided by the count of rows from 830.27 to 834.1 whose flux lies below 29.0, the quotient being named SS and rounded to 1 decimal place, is 1.5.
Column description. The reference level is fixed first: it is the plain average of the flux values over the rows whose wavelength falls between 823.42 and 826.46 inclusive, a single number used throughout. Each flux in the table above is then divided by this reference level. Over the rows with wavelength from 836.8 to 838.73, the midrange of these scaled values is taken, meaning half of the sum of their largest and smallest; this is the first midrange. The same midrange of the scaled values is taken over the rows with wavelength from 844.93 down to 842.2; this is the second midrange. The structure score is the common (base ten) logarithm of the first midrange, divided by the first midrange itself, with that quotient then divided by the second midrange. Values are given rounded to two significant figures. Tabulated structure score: -0.024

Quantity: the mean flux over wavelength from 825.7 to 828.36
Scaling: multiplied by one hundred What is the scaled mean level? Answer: 2939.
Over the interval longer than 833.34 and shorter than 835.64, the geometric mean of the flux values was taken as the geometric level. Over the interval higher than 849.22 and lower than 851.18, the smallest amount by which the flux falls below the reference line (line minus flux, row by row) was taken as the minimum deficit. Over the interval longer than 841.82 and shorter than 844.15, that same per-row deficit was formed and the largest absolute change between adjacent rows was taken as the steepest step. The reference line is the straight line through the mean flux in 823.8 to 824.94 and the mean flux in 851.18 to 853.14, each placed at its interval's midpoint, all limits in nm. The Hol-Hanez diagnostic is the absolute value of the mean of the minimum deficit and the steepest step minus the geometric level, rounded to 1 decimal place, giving 28.5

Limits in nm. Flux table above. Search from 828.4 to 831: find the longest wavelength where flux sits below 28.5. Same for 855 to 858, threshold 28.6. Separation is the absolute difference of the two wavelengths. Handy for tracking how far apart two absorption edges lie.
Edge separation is 27.21 nm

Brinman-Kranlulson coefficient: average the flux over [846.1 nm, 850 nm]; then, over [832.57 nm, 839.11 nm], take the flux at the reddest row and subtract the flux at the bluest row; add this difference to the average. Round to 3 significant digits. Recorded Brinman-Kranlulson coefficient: 28.3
